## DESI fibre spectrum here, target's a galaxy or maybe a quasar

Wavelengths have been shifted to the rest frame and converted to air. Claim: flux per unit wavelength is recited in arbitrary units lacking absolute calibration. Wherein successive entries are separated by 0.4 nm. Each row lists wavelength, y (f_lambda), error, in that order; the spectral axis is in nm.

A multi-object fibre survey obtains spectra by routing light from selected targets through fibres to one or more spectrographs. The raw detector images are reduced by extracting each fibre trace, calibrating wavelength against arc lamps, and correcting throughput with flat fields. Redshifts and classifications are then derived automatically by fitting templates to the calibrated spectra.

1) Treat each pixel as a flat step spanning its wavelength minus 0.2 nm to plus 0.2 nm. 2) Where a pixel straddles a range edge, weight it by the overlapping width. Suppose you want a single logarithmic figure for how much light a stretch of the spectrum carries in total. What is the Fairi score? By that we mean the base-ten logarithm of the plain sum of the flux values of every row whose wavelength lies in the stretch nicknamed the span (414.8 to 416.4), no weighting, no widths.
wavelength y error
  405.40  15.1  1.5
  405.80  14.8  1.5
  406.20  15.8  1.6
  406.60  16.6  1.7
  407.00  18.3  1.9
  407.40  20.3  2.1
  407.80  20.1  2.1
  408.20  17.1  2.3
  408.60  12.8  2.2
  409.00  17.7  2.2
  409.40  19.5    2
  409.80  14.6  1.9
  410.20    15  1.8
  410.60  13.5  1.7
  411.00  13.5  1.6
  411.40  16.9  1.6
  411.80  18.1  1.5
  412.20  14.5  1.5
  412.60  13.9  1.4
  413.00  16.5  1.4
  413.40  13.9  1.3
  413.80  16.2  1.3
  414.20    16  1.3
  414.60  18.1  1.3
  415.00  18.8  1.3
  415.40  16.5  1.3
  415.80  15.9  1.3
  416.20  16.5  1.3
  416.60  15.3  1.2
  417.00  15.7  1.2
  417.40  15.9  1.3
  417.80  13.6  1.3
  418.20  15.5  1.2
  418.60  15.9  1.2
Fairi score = 1.83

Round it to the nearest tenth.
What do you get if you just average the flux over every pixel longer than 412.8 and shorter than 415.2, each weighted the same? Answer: 16.6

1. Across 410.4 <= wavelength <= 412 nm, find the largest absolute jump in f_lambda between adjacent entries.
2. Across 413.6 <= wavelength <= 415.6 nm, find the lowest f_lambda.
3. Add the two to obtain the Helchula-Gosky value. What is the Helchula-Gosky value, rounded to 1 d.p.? 19.4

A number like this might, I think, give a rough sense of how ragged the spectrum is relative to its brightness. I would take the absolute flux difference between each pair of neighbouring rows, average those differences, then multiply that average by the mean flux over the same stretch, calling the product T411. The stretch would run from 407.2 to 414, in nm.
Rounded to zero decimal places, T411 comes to 38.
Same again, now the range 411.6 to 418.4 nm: 24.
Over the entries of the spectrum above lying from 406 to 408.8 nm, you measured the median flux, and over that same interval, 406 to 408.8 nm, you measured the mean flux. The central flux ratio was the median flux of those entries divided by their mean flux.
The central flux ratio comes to 0.99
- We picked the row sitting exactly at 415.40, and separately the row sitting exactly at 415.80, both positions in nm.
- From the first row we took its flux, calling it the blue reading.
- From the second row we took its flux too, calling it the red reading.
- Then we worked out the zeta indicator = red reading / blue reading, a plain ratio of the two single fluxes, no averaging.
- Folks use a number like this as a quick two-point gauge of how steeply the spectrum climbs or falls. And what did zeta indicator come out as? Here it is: 1.0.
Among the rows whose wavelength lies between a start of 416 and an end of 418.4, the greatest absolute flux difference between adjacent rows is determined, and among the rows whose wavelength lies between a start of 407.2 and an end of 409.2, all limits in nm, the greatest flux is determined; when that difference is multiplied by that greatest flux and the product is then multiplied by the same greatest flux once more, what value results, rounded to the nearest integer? 948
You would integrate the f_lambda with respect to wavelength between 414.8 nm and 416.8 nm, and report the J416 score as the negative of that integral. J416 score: -33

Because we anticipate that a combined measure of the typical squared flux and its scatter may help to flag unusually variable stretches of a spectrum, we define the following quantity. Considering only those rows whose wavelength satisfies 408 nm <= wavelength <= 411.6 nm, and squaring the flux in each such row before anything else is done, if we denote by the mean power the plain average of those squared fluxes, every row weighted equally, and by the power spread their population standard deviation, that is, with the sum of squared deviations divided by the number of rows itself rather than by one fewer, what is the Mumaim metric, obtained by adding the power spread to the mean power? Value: 317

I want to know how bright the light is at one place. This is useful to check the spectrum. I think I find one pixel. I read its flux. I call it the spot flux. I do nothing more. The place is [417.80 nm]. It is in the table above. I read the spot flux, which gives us 13.6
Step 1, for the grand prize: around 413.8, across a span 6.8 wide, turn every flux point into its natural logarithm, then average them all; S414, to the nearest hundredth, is 2.76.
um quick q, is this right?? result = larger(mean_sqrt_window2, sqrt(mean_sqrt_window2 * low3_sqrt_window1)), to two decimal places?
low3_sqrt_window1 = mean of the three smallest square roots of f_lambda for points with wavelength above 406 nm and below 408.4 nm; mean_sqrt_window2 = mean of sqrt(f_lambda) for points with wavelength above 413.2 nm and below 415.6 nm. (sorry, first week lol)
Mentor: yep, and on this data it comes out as 4.07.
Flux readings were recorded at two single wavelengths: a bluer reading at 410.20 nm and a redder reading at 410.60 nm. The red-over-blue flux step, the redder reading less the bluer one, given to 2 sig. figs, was -1.5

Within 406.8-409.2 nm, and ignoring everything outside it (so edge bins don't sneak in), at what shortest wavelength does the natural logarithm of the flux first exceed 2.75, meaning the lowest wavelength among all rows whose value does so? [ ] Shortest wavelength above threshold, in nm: 407.00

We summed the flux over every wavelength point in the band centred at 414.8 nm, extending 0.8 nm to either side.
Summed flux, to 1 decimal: 69.4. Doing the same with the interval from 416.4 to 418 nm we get 60.5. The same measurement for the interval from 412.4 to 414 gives 60.5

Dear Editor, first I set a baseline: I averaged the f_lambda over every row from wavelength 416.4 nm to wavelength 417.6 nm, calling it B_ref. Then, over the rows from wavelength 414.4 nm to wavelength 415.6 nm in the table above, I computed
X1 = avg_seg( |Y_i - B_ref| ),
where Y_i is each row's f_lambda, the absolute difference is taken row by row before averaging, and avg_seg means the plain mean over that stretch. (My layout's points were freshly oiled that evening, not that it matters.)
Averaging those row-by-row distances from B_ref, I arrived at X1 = 2.2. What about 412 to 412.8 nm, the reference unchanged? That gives 1.4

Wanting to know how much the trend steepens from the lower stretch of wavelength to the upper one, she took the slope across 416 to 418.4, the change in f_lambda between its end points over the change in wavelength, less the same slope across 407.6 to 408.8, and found 8.6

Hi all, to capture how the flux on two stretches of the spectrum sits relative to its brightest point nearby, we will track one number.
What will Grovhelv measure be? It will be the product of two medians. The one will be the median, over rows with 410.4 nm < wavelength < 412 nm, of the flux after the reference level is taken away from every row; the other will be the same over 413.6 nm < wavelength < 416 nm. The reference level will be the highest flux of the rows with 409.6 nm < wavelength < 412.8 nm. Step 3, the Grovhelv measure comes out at 5.1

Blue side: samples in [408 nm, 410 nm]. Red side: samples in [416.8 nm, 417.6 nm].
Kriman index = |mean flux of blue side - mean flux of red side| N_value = 0.54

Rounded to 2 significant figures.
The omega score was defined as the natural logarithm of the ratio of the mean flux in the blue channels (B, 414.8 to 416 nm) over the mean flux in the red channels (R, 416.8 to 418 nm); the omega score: 0.12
